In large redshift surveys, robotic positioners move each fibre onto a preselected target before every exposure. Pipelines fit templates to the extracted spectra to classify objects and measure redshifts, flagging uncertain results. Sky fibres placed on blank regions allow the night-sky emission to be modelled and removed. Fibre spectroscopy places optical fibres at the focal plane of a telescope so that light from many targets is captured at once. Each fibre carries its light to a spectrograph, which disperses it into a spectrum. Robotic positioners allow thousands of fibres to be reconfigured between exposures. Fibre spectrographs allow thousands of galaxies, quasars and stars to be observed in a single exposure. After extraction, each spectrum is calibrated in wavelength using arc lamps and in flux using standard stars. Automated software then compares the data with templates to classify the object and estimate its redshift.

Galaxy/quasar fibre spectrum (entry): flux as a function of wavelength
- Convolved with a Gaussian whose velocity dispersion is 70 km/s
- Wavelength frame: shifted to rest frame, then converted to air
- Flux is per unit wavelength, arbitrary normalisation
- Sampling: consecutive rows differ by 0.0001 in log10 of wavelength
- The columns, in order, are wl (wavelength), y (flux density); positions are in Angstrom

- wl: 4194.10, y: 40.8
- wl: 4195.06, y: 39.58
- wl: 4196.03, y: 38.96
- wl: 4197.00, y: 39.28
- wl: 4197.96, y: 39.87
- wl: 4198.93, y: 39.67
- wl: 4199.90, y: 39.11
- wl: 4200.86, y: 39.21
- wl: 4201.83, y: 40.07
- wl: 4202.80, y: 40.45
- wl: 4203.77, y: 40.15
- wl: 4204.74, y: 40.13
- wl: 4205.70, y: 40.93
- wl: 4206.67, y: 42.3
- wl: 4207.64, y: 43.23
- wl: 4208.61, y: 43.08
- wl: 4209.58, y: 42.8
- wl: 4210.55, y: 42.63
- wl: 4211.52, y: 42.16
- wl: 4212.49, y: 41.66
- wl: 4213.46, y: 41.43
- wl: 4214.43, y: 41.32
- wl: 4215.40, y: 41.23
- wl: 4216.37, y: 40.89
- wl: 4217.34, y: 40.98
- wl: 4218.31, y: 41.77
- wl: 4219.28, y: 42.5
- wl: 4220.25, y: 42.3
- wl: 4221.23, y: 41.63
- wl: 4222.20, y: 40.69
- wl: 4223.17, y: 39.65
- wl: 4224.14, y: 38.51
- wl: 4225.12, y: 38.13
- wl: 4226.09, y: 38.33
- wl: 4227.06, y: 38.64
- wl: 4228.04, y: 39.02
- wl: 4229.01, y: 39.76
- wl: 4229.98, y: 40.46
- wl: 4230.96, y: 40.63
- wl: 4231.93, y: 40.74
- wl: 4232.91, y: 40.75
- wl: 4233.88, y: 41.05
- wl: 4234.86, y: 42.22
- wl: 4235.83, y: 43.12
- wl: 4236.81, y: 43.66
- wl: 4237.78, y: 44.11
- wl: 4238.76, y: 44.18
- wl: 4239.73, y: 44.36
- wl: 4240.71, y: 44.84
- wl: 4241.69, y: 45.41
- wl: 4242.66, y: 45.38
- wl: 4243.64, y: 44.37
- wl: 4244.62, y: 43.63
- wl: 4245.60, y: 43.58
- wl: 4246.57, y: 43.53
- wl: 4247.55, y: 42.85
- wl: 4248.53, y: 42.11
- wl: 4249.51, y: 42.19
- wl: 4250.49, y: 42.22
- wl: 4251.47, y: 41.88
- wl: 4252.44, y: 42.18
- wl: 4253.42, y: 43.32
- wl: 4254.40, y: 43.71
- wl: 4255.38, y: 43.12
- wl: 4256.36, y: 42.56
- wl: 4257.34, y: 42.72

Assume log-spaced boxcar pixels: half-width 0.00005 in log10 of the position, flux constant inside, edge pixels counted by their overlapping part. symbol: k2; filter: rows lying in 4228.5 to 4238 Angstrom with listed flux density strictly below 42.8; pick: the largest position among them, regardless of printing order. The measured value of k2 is 4234.86 Angstrom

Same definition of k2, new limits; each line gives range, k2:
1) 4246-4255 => 4252.44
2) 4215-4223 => 4222.20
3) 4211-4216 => 4215.40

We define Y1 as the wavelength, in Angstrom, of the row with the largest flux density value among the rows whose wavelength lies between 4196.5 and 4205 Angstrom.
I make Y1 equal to 4202.80 Angstrom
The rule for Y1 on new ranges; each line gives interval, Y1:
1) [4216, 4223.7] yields 4219.28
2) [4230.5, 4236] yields 4235.83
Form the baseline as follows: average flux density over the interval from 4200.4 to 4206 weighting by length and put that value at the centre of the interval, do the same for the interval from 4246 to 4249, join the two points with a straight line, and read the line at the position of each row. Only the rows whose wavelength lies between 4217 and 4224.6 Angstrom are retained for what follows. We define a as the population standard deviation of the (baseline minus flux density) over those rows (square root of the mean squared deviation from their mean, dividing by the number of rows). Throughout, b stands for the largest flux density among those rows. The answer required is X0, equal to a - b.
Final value -41.1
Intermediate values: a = 1.38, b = 42.5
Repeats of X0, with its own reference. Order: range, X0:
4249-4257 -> -43.2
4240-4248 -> -44.4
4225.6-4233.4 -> -39.9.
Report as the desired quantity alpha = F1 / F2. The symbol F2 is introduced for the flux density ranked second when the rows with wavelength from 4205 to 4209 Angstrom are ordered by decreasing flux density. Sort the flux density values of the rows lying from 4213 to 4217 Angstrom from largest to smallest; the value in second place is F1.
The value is 0.96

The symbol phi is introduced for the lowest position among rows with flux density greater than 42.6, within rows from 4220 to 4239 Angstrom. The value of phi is 4235.83 Angstrom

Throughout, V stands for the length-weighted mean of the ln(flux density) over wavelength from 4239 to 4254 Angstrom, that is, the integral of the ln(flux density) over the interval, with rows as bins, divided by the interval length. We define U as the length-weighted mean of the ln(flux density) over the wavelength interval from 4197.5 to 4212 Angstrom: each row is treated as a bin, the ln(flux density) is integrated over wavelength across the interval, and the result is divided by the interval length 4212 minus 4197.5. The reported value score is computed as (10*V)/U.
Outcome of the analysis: 10.2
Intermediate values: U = 3.71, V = 3.77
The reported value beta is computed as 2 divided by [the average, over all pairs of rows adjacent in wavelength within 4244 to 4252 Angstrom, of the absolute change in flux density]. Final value 7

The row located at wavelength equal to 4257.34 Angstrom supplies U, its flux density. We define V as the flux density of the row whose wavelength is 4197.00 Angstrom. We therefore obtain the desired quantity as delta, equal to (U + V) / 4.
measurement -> 20.5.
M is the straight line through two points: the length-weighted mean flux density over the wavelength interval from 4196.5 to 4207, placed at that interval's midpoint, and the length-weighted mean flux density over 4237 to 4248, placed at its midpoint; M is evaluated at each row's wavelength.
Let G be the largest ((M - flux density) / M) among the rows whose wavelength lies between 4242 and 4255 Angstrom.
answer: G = 0.07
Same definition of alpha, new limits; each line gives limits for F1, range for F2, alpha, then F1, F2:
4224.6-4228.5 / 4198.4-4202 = 0.97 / 38.64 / 39.67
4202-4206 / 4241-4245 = 0.89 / 40.45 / 45.38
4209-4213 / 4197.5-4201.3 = 1.07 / 42.63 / 39.67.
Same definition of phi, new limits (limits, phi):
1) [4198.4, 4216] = 4207.64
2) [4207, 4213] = 4207.64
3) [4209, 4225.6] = 4209.58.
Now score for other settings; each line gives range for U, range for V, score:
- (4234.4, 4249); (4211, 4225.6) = 9.8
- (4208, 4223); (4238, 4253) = 10.1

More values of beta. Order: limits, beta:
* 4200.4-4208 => 3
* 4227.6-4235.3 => 4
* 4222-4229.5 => 3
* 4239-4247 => 5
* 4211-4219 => 7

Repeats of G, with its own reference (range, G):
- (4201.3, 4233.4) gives 0.10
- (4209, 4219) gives 0.02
